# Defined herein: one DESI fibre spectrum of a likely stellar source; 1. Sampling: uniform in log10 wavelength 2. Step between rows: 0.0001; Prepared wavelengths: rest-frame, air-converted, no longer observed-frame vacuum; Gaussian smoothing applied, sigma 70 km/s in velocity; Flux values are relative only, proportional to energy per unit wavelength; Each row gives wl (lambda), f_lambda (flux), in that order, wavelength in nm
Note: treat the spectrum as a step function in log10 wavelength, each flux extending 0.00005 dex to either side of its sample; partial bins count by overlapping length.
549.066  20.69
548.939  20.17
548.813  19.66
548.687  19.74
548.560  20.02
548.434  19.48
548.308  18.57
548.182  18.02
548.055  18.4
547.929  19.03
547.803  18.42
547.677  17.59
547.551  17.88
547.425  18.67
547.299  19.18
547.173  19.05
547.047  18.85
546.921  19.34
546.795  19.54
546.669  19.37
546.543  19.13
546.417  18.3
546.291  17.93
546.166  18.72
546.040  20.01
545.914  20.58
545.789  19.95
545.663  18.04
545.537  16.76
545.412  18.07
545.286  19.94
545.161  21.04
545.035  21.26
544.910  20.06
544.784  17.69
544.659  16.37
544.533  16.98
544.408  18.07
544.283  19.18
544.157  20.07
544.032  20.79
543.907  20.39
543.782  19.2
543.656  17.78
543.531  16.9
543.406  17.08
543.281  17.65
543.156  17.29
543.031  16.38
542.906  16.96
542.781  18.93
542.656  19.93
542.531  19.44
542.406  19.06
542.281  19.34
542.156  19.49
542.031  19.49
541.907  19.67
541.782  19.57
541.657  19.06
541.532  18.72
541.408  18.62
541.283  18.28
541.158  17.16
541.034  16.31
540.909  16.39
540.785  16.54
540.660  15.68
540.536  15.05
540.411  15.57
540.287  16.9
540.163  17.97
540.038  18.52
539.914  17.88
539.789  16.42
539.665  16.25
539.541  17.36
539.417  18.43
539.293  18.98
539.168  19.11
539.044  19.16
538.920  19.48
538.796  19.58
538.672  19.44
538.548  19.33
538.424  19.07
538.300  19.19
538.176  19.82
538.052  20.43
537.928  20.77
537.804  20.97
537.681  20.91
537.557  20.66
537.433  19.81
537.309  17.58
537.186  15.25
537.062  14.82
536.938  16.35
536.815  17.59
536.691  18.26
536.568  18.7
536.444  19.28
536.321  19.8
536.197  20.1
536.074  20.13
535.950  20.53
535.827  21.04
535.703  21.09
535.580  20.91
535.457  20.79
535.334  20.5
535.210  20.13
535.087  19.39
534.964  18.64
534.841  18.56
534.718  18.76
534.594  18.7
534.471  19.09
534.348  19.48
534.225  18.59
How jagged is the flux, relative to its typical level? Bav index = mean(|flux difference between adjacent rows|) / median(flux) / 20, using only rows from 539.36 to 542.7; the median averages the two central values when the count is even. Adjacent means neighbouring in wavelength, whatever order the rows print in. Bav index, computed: 0.0015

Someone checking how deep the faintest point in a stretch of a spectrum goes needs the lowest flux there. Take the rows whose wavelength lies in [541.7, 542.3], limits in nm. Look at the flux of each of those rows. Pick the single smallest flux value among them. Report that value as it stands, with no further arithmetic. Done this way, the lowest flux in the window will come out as 19.34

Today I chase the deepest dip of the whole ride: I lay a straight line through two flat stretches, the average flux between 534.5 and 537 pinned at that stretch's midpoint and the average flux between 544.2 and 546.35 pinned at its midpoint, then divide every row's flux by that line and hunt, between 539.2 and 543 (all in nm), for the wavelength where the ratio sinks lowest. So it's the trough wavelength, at 540.536 nm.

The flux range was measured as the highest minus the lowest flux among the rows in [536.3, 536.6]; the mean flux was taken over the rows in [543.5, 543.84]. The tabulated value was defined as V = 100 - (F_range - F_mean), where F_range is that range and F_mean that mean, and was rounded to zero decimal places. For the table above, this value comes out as 117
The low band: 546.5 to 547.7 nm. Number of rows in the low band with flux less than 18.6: 2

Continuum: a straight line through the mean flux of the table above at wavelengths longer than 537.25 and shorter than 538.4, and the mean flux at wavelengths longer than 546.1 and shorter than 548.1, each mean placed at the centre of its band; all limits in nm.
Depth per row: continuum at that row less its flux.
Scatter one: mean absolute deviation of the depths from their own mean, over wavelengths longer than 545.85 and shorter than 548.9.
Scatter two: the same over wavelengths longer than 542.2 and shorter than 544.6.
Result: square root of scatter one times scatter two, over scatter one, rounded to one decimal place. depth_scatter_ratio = 1.4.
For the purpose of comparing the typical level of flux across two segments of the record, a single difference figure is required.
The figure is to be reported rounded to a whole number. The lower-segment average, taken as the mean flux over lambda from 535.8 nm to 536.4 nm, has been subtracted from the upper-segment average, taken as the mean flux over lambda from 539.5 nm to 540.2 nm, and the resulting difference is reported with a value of -3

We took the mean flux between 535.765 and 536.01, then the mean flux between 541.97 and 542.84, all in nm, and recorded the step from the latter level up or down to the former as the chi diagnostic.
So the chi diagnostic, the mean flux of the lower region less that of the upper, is 1.4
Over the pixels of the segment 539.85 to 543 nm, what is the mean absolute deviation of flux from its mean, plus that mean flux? 19.3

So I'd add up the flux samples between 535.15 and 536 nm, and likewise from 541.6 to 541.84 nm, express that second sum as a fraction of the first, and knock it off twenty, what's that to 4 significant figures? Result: 19.73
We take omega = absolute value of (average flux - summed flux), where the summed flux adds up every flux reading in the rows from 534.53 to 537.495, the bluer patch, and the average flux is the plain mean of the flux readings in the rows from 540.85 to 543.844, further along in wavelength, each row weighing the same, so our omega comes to 438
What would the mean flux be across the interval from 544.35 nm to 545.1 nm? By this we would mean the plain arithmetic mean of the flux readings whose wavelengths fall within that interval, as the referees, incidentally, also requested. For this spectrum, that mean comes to 18.4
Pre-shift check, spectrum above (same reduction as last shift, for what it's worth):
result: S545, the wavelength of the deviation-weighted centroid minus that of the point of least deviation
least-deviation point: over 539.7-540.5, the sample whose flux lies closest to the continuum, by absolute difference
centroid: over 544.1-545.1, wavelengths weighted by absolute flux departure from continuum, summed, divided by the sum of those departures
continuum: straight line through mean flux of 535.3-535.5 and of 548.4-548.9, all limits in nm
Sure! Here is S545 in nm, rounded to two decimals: 4.59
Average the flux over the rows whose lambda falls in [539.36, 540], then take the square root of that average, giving 4.16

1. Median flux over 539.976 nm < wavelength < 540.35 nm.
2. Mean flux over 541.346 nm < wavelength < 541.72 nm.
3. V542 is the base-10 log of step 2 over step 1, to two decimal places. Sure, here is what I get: 0.02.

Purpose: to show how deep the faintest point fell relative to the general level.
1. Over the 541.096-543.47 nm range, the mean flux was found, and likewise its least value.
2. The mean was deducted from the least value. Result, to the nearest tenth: -2.2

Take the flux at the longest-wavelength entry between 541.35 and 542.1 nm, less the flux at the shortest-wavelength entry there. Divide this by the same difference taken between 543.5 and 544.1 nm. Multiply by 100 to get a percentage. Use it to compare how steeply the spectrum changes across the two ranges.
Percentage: 22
